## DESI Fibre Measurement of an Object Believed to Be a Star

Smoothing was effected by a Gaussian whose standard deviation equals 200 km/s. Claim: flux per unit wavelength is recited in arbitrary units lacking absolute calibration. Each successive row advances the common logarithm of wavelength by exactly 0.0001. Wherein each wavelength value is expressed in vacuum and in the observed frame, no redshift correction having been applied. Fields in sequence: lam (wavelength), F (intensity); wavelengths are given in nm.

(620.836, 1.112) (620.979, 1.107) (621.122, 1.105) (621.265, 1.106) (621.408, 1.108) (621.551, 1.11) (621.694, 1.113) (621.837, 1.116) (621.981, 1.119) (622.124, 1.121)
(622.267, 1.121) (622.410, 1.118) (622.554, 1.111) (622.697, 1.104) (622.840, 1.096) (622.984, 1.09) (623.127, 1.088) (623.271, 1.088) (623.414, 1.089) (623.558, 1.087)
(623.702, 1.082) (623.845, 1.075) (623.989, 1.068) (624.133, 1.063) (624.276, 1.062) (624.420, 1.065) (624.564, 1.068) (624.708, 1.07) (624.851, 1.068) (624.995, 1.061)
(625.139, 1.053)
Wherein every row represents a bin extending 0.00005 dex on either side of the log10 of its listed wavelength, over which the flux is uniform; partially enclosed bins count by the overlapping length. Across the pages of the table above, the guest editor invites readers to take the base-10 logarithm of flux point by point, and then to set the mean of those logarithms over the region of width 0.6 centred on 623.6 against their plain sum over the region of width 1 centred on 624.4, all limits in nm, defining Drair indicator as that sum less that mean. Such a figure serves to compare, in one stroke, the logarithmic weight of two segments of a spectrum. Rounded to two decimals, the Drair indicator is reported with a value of 0.16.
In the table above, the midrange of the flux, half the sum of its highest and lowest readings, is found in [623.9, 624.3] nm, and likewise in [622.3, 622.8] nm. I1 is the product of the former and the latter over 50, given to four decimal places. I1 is 0.0237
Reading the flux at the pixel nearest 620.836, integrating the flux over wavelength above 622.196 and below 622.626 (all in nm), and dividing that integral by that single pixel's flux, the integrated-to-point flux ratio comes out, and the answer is 0.432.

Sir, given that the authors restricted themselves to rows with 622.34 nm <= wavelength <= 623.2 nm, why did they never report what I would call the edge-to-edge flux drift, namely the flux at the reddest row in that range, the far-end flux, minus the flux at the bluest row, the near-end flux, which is -0.030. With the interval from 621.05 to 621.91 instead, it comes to 0.011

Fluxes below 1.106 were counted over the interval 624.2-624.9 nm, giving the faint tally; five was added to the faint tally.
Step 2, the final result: 10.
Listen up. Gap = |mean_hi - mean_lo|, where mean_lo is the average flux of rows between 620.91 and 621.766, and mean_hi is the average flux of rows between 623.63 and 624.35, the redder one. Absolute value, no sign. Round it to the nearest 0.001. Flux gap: 0.038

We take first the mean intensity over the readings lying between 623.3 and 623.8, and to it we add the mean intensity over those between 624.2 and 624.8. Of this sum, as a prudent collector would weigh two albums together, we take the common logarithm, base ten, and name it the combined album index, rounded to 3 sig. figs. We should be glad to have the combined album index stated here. 0.333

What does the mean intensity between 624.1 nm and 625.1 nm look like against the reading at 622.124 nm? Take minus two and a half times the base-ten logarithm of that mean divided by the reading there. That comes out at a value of 0.055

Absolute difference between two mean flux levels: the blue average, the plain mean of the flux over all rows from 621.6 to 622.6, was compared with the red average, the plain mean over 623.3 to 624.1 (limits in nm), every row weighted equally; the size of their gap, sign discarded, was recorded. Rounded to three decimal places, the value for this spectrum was 0.037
